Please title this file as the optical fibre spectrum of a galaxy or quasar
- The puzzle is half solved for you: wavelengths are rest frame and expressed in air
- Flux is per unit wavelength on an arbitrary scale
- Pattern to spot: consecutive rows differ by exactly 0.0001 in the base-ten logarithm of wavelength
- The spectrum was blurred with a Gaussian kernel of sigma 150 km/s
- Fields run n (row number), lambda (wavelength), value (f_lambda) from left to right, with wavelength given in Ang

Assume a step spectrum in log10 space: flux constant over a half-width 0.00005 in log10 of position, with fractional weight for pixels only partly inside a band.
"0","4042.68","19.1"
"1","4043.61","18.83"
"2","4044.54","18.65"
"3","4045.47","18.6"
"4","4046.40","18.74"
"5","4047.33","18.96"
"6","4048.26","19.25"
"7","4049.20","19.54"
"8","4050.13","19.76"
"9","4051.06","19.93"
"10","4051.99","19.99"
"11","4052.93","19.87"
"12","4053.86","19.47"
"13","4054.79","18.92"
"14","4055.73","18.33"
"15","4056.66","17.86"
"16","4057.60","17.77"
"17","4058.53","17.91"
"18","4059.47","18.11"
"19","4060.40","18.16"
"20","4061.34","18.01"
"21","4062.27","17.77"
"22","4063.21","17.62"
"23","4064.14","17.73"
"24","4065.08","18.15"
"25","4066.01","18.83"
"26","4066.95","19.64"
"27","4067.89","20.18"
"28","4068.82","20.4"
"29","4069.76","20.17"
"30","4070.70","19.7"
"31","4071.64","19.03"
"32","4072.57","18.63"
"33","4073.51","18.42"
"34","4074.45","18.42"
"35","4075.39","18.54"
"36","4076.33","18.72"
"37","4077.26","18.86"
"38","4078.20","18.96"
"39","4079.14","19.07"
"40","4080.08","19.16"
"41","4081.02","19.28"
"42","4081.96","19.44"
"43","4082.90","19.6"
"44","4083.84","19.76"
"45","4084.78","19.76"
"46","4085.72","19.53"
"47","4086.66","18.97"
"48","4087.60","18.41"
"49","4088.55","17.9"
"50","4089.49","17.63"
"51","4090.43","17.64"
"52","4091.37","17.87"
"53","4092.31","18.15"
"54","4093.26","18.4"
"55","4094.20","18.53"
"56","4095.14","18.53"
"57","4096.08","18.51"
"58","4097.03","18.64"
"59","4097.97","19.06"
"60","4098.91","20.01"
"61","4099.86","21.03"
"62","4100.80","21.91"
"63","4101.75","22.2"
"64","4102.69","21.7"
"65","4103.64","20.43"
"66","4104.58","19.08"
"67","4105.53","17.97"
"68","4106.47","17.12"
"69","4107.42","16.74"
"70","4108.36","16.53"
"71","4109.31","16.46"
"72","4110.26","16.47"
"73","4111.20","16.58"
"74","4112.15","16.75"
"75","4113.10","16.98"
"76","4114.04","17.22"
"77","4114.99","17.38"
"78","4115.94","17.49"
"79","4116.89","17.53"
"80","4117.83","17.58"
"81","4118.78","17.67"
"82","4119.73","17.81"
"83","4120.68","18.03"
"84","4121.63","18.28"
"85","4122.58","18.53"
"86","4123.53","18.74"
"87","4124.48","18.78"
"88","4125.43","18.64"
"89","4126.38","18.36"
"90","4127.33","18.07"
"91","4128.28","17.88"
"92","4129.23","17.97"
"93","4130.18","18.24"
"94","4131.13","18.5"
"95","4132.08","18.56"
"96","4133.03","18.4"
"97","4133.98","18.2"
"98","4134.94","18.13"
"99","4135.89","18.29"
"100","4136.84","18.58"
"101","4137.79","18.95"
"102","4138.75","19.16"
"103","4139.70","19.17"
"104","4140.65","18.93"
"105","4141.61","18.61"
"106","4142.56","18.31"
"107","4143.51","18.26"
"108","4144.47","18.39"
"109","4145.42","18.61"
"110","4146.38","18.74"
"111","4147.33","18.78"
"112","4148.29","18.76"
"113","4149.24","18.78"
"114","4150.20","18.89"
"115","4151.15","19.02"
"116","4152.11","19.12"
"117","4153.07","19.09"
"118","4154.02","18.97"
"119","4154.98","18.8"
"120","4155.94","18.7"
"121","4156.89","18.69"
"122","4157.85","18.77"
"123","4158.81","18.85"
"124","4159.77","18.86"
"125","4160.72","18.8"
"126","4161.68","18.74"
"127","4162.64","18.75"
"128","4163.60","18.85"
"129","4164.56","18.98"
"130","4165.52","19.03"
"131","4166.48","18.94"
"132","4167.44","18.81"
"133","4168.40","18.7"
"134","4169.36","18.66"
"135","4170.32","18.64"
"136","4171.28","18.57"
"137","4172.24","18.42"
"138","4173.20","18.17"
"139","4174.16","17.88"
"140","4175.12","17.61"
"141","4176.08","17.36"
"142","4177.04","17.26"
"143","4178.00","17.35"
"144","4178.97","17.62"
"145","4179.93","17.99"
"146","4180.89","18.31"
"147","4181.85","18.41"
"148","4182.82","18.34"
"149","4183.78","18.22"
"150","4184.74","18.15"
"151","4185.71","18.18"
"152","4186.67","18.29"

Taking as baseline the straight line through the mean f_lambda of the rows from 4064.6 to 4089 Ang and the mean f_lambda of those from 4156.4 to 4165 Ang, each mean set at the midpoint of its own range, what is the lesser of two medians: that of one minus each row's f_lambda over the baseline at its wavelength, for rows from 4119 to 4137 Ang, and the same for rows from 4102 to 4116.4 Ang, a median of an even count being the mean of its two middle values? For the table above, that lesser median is 0.033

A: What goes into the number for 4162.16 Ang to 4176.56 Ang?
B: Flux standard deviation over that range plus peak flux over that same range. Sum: 19.5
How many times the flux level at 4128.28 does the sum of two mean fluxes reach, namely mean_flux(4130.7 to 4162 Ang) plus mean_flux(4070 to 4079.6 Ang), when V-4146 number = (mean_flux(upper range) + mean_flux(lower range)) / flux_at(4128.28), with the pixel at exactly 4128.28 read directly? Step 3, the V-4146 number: 2.10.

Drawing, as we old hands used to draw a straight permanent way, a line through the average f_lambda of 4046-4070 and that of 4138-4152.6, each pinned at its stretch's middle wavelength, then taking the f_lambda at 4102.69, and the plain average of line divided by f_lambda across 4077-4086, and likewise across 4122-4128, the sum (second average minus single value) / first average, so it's -21.2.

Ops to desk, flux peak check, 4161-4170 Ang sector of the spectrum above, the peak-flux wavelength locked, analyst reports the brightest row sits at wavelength 4165.52 Ang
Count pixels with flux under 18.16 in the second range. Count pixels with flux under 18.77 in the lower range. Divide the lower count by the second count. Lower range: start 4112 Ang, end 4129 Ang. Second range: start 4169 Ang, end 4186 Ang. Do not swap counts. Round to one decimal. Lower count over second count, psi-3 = 2.1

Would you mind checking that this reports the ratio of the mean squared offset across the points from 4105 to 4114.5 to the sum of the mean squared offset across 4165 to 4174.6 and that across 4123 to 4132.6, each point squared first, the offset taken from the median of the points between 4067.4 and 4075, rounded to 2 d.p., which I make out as 3.54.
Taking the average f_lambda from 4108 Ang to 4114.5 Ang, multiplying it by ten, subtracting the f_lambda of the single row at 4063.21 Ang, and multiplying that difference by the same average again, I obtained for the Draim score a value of 2499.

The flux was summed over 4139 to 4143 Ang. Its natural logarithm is 4.32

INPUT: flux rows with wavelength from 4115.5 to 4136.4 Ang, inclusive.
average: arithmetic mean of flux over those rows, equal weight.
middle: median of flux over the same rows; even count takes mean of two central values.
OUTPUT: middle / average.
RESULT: 1.00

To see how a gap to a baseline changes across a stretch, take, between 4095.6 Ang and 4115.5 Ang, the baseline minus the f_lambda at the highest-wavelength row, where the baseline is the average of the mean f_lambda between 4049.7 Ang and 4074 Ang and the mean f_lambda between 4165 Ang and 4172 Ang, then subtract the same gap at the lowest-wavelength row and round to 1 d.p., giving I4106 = 1.1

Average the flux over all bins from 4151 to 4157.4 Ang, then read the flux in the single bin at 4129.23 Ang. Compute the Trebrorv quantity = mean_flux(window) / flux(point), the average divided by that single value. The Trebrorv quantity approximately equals 1.05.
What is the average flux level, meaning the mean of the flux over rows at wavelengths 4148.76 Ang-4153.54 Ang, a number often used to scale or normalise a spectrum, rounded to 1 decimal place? 19.0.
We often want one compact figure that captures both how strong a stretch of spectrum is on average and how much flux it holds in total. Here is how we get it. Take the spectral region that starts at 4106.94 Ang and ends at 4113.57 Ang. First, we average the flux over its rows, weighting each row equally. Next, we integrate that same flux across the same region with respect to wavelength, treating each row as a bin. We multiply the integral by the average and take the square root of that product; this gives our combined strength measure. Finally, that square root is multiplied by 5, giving 214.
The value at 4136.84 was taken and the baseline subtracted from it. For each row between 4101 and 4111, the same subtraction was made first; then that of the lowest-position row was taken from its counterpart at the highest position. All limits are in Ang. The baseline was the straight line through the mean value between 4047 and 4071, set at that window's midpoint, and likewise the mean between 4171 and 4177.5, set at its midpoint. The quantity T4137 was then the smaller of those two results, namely -5.7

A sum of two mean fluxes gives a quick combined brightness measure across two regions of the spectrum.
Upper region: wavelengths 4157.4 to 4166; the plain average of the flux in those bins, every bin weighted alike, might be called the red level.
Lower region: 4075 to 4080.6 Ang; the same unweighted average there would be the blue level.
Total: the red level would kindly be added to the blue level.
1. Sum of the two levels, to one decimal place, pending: 37.7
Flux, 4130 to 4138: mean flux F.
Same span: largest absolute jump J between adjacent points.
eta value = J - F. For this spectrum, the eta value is -18.1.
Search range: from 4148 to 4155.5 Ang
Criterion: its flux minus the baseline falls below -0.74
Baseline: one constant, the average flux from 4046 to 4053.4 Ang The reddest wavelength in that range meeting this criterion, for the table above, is 4148.29 Ang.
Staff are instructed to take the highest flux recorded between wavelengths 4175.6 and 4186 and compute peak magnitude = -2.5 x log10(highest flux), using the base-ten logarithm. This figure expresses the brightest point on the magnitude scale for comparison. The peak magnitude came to -3.16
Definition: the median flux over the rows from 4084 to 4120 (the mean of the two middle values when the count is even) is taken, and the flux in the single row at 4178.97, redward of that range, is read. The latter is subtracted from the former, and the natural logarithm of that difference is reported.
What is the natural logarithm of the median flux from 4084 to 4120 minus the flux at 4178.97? -1.16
